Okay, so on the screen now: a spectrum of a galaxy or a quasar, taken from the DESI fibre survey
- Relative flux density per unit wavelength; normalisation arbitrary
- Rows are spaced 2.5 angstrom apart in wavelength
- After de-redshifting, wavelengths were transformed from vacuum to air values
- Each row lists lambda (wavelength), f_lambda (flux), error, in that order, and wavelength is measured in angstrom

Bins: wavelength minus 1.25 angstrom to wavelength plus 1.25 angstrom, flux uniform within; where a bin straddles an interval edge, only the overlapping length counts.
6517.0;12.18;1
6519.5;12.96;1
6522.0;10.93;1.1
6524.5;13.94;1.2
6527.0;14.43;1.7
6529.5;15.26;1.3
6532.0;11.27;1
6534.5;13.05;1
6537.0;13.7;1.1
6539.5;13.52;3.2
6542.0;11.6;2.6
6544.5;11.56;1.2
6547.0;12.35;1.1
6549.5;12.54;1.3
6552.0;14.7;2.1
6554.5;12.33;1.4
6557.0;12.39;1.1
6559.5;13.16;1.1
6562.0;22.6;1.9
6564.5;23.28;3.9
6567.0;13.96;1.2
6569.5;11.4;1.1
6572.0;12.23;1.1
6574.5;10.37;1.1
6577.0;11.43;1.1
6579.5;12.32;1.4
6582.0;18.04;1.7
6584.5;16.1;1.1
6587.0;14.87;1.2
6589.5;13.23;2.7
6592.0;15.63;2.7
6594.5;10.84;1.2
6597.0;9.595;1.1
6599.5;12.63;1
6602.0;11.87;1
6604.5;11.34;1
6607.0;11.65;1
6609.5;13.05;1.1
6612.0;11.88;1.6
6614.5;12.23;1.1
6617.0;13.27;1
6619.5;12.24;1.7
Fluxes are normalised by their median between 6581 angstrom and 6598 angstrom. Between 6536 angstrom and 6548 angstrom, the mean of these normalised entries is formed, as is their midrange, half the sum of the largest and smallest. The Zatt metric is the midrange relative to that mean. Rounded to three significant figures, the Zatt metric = 1.01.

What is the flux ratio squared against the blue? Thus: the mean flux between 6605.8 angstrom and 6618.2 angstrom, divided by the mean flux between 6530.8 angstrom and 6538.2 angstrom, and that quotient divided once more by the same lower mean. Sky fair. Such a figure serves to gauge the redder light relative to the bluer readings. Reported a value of 0.0773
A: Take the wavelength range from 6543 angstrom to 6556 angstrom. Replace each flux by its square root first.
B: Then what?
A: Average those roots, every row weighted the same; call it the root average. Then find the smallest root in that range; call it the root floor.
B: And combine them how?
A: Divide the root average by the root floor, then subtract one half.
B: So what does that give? 0.55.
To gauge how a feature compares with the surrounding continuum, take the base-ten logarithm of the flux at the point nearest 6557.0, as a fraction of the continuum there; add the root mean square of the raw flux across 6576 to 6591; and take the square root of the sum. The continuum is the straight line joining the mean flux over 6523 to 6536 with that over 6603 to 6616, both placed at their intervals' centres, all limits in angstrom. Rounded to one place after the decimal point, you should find 3.8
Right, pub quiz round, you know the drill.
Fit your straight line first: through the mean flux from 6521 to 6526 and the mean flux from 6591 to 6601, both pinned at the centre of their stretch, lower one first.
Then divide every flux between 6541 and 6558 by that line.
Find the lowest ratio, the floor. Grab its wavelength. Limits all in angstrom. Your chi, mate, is 6544.5 angstrom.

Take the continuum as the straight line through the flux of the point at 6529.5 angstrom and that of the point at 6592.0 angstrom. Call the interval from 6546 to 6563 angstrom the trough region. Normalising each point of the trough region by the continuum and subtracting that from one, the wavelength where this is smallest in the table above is 6562.0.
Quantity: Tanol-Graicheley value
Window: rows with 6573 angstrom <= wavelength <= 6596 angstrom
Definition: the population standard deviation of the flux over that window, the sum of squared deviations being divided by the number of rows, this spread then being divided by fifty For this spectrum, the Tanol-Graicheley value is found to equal 0.050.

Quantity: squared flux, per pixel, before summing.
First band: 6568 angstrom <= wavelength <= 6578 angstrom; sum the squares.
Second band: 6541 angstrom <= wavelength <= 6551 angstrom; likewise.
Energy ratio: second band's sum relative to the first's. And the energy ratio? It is 1.12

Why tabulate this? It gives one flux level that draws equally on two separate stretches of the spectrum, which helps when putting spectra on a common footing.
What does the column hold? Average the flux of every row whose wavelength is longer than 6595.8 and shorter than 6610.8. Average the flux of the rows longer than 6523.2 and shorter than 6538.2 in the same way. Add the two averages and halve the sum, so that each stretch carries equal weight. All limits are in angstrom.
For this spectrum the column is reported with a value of 12.6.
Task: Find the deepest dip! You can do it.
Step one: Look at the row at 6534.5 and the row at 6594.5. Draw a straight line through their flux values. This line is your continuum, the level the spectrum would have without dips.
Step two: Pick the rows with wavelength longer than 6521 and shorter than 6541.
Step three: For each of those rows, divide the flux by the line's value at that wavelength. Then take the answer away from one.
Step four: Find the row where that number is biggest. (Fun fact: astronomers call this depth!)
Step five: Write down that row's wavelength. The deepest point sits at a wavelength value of 6522.0 angstrom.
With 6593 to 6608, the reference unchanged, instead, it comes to 6597.0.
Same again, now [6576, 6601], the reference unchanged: 6597.0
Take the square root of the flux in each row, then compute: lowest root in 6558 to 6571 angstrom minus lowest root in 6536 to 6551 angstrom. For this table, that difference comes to -0.02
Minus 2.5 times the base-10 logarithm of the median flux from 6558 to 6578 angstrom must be -2.76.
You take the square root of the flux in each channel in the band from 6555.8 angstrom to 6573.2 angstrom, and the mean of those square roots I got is 3.91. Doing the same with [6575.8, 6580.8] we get 3.45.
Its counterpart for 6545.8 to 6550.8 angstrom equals 3.53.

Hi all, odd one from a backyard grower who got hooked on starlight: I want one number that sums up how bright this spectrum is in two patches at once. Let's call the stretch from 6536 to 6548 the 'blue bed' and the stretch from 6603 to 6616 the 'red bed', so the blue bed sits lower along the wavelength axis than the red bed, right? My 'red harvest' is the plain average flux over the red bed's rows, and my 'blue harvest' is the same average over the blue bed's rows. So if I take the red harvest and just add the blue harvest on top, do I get 24.6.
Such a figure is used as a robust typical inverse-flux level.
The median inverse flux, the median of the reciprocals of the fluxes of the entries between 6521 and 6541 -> 0.073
